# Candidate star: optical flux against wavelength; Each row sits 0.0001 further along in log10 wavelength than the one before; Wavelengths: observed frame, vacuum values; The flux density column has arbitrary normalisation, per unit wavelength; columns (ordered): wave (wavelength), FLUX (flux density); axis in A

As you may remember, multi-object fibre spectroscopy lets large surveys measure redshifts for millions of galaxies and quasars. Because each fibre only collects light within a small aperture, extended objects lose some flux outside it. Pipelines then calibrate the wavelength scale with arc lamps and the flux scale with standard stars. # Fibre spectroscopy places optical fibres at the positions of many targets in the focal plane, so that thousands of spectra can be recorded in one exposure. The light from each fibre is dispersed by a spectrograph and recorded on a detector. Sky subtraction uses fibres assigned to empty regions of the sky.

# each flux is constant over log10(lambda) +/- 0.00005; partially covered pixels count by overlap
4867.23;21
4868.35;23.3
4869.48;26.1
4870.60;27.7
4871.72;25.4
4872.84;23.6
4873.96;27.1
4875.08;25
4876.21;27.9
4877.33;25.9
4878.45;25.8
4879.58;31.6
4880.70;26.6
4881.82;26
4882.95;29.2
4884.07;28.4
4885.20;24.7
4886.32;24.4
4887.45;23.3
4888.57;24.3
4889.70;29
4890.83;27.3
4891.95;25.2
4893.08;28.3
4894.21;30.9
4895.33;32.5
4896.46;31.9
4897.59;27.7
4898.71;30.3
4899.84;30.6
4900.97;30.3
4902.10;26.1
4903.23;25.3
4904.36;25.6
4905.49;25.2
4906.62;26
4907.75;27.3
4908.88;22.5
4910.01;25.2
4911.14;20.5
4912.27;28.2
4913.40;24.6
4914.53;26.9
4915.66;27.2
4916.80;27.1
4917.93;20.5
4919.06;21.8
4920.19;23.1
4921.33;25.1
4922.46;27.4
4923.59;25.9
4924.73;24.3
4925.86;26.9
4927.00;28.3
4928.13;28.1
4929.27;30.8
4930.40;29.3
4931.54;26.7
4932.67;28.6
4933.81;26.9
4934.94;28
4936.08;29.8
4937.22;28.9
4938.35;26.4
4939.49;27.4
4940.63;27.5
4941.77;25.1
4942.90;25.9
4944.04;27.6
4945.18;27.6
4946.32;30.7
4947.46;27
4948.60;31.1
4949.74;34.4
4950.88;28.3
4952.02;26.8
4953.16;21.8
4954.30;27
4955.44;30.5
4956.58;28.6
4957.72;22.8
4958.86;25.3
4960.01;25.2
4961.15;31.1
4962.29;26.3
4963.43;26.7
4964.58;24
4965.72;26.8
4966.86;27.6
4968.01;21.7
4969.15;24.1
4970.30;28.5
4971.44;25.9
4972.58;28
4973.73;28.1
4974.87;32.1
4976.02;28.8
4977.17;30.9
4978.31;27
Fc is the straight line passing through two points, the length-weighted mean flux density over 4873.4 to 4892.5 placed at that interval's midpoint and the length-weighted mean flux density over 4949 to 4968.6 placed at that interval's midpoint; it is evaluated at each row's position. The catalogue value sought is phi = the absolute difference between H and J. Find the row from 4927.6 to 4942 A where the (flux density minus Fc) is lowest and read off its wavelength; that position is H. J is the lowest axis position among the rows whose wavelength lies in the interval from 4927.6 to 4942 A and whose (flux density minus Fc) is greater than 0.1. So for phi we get 13.6 A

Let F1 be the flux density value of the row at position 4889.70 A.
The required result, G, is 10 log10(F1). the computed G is 14.62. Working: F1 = 29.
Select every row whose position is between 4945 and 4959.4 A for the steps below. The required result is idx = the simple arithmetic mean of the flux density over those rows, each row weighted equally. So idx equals 27.8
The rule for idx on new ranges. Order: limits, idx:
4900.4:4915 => 25.7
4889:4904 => 28.9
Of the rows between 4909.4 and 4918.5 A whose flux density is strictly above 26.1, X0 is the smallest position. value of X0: 4912.27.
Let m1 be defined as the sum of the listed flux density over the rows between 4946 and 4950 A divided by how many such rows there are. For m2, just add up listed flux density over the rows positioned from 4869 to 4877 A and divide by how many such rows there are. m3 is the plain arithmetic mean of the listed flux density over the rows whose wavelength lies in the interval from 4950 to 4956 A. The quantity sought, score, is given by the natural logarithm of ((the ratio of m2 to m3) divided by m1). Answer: -3.46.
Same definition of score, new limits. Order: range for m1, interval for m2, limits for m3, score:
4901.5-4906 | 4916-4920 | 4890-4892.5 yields -3.37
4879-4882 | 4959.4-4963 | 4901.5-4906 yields -3.26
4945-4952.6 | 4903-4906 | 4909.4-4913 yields -3.35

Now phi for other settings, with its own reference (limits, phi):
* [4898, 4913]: 12.4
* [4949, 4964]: 3.4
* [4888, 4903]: 1.1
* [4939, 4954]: 13.7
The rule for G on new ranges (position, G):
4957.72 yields 13.58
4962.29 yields 14.20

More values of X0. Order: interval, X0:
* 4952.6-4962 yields 4954.30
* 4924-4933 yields 4925.86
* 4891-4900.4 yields 4893.08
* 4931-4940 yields 4931.54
